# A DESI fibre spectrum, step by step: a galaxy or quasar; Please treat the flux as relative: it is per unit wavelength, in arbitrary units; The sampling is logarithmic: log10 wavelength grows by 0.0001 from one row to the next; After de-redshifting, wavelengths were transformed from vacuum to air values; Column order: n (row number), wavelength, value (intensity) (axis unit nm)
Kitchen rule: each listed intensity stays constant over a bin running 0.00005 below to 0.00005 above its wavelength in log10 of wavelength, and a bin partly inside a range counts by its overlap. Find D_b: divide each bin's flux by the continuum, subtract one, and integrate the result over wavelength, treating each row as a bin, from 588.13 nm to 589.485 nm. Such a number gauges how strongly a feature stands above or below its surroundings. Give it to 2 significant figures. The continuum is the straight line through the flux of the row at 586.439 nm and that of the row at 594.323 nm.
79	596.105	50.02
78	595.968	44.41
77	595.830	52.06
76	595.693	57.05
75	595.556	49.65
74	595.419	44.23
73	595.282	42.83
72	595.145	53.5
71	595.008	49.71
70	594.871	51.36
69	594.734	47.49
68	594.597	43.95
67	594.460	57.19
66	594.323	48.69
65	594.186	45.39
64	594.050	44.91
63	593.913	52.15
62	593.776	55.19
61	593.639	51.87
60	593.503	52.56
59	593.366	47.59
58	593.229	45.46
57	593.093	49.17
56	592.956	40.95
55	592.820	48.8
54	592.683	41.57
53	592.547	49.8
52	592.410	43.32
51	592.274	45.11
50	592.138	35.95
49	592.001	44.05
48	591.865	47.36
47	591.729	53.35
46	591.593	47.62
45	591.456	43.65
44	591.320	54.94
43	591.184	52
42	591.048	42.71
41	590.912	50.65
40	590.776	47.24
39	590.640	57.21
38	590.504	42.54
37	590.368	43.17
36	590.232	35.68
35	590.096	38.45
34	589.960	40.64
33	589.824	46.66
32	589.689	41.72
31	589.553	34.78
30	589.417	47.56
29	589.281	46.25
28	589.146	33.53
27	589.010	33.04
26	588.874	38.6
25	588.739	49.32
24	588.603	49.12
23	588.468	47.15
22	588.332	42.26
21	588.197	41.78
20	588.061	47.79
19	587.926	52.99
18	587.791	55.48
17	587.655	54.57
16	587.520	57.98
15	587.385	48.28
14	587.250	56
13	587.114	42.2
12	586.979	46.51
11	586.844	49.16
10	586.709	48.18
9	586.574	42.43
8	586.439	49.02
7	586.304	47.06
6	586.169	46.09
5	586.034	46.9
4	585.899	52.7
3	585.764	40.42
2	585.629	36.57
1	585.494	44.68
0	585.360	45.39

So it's -0.17 nm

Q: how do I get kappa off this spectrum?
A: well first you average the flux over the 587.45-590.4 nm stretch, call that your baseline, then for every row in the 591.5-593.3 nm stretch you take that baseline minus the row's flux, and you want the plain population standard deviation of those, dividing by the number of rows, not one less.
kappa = 4.4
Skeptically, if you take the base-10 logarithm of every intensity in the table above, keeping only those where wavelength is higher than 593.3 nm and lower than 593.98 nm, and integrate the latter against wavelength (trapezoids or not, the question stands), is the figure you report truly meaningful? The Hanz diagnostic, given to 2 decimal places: 1.17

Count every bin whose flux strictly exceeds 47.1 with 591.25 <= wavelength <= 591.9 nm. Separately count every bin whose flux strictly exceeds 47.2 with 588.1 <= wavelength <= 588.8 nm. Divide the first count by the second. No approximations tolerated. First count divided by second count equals 2.00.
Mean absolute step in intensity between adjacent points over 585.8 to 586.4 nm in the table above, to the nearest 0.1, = 2.5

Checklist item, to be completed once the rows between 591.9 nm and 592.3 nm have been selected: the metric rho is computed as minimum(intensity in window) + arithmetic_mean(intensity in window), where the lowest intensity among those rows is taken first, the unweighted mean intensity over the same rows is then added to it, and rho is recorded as 78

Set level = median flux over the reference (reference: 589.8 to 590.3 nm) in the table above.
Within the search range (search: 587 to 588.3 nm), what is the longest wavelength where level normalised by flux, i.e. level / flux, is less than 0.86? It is 588.061 nm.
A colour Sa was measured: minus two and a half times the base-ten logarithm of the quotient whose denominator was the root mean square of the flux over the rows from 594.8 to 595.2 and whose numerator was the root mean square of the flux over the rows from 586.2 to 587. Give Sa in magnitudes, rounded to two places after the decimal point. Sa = 0.10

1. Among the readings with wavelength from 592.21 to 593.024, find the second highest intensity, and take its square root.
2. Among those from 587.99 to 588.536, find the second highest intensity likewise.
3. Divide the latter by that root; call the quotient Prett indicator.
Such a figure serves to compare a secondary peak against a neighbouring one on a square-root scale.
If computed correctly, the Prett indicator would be 6.75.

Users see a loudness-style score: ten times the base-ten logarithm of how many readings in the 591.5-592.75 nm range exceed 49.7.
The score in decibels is 3.0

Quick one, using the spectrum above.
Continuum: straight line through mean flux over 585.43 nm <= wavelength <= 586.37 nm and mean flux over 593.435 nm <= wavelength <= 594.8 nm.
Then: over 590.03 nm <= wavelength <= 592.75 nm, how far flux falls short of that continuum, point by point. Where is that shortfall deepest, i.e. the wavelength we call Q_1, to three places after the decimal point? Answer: 592.138 nm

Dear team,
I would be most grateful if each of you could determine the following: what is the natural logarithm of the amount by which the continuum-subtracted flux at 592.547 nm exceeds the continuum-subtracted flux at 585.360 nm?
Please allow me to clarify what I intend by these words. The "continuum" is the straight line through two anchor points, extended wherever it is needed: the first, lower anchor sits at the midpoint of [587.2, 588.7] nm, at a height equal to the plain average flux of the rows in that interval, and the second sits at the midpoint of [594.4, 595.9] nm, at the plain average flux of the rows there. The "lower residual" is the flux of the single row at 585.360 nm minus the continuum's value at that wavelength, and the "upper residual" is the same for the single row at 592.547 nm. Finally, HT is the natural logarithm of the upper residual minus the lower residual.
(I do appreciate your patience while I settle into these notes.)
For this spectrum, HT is 1.57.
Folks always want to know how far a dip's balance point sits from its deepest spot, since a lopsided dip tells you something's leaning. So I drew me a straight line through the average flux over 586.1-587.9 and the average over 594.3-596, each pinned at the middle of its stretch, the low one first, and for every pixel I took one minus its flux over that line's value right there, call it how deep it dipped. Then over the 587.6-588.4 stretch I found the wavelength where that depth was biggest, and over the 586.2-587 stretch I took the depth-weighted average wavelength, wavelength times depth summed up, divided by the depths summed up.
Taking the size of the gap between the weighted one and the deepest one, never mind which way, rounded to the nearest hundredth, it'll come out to 1.57 nm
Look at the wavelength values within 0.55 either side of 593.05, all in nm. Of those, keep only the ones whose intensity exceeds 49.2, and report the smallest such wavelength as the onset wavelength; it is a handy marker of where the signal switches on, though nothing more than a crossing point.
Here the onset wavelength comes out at 592.547 nm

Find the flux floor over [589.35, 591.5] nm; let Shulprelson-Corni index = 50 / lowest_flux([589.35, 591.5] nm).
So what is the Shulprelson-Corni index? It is 1.44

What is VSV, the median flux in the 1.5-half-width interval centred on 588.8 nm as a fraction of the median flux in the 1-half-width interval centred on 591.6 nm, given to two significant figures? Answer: 0.98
